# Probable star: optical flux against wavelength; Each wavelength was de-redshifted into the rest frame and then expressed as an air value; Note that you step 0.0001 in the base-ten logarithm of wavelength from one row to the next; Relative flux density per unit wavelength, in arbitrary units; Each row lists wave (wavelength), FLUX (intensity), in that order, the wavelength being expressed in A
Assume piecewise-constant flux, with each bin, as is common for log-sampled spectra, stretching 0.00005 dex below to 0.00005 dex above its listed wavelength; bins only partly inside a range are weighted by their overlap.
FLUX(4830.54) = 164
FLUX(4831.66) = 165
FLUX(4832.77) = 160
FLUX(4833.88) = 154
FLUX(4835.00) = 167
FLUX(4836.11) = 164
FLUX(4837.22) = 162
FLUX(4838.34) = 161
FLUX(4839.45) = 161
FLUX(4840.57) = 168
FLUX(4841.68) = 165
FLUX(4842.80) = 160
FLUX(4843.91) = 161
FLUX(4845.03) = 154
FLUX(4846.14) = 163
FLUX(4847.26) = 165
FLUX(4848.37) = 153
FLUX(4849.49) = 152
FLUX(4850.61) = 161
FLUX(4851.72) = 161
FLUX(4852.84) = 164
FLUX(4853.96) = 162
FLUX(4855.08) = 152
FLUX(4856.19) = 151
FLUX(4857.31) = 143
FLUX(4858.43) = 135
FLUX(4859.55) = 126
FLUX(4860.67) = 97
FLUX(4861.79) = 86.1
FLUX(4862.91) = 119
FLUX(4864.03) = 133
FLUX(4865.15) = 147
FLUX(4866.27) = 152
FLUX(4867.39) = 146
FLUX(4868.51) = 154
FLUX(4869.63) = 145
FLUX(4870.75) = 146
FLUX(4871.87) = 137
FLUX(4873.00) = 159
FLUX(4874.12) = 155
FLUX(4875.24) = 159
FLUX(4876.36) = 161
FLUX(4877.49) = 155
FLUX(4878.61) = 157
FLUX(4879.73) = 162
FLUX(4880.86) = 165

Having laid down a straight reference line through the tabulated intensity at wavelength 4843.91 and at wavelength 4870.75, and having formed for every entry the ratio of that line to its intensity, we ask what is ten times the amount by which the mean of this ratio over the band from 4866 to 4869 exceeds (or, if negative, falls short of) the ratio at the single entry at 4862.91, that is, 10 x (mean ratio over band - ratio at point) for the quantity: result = -2.8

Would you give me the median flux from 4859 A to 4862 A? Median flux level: 97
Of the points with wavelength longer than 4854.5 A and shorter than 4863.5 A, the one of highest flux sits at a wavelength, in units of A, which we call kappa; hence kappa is 4855.08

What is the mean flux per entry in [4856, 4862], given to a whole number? 123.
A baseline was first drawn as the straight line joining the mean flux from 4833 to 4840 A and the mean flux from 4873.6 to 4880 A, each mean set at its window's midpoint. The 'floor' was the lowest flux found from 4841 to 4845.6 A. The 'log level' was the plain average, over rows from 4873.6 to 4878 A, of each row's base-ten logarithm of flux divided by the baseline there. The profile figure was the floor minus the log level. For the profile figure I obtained 154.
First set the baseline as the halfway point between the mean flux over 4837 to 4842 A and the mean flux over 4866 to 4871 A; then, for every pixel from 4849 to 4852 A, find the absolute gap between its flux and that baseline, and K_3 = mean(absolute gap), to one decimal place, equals 4.7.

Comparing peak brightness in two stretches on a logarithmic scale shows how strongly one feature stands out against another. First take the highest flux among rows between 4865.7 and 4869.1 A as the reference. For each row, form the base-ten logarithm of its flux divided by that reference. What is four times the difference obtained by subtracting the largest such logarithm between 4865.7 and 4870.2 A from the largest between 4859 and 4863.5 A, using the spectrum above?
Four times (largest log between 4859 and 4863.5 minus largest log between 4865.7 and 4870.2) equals -0.3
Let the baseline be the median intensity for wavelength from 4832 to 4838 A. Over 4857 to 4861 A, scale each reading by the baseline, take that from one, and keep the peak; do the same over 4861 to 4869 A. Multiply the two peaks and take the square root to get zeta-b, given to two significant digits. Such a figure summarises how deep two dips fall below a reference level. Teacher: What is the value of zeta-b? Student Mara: 0.43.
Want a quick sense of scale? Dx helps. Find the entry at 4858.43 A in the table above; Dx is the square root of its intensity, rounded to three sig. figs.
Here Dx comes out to 11.6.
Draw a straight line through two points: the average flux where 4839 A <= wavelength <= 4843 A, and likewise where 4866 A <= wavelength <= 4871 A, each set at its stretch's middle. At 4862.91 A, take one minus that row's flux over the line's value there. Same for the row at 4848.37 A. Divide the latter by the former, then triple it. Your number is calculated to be 1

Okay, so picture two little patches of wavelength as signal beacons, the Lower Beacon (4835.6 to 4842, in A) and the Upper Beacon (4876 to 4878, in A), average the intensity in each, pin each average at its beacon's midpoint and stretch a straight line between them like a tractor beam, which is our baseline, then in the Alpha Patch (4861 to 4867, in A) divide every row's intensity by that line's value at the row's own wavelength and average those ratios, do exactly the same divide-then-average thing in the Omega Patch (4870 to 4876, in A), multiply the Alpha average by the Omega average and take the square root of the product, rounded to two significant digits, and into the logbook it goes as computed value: 0.87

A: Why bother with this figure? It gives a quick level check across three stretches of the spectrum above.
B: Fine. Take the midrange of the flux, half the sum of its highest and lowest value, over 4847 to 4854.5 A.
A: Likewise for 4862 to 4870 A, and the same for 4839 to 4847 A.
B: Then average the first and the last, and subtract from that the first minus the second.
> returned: 138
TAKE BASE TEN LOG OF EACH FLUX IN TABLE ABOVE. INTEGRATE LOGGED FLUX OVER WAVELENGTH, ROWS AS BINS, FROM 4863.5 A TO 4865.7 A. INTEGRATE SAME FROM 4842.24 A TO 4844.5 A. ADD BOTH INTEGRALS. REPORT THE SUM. 10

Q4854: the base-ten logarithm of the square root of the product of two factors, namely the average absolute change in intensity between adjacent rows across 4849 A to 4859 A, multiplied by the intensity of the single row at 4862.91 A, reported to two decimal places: 1.39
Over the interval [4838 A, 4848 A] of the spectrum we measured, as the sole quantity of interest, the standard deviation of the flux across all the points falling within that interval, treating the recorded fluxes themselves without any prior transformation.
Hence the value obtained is 4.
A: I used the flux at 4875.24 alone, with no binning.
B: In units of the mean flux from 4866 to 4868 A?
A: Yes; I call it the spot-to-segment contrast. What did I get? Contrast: 1.07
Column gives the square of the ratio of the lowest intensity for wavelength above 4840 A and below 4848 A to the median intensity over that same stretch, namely 0.89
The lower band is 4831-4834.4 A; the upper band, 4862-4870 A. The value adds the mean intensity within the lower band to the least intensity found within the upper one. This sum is 279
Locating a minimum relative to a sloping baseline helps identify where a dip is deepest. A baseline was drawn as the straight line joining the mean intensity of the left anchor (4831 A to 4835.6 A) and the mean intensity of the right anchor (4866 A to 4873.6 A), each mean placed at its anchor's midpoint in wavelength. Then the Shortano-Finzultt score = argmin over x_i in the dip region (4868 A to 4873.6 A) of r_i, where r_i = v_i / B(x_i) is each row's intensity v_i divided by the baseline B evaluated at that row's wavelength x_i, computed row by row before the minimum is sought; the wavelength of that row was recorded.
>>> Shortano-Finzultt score 4871.87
